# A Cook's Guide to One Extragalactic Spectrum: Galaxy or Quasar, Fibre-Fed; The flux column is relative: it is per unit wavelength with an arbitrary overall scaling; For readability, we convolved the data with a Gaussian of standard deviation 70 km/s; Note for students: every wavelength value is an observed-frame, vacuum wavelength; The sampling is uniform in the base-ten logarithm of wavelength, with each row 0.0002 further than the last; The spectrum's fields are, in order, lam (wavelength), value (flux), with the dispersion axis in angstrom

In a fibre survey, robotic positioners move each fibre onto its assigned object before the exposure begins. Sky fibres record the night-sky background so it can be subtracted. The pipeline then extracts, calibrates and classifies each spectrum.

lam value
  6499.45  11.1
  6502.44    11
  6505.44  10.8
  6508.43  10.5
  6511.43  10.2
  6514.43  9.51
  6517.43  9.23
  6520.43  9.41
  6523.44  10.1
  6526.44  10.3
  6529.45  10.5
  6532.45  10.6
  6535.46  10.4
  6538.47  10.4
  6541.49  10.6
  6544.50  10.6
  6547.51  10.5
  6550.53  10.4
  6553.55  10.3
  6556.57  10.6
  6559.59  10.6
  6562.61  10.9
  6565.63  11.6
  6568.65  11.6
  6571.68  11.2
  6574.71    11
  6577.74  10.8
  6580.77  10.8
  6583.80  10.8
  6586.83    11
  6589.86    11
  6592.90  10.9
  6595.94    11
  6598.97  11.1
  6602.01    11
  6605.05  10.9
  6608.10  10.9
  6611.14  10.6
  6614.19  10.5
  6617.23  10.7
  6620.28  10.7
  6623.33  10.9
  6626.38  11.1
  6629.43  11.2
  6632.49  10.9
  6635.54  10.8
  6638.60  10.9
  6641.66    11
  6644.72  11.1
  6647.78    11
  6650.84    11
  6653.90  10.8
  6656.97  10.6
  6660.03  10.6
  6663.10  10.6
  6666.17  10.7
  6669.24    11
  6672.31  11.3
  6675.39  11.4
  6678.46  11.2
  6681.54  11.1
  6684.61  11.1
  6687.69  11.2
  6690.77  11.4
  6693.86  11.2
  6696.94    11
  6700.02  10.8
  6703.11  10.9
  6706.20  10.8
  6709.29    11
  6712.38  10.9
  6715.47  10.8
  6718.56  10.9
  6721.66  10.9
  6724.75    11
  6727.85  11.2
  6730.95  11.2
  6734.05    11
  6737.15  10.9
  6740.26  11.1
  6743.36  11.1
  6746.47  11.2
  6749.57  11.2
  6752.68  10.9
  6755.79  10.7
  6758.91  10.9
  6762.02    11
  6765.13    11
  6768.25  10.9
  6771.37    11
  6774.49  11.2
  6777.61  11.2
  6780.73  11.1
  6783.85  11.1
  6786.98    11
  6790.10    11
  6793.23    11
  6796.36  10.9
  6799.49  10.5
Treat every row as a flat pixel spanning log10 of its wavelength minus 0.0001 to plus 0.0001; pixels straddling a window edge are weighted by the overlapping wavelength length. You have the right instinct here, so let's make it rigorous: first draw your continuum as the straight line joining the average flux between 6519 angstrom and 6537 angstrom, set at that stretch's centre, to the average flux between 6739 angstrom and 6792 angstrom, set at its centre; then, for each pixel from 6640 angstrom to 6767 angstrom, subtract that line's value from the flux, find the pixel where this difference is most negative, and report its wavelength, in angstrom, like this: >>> 6755.79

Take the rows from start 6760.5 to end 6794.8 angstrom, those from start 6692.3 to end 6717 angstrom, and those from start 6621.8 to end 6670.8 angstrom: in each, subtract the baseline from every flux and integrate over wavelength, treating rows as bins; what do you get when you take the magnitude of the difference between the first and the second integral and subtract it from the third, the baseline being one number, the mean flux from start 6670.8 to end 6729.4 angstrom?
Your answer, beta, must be -11.2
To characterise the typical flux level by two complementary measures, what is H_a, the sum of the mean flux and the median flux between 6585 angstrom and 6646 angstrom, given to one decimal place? 21.8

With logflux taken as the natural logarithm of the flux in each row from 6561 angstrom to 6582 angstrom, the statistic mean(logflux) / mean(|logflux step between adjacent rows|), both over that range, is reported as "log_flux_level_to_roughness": 108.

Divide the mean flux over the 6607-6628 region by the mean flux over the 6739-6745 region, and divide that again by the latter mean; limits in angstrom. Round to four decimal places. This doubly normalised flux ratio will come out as 0.0874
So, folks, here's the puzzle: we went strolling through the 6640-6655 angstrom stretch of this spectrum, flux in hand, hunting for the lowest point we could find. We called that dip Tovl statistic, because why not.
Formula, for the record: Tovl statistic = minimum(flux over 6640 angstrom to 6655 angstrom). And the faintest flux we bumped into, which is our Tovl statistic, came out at 10.8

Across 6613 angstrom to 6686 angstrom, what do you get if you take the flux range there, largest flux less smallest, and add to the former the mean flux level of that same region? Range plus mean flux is 11.8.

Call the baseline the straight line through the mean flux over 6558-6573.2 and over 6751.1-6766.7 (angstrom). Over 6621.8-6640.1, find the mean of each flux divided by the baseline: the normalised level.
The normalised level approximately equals 0.989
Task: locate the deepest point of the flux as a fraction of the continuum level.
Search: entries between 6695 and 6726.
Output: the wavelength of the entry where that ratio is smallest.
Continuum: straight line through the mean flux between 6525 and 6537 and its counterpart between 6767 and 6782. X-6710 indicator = 6715.47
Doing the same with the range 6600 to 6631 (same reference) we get 6614.19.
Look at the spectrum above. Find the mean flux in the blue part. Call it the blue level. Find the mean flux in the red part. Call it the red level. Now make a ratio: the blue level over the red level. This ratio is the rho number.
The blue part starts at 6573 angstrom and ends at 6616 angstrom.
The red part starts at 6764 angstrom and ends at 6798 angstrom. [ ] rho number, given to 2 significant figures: 0.99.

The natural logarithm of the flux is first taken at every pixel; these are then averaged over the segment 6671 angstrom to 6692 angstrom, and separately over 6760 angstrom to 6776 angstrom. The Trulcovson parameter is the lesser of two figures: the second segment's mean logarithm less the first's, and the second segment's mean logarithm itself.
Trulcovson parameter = -0.020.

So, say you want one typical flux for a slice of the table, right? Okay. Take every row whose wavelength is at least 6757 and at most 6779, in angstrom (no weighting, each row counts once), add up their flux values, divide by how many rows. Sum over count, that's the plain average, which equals 11.0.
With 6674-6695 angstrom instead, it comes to 11.2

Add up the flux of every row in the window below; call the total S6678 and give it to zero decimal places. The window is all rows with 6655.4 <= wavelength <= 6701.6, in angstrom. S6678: 165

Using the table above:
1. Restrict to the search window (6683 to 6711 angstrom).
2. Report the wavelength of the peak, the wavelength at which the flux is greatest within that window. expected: 6690.77 angstrom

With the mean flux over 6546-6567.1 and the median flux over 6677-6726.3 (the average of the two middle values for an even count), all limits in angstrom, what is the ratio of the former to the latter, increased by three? 3.97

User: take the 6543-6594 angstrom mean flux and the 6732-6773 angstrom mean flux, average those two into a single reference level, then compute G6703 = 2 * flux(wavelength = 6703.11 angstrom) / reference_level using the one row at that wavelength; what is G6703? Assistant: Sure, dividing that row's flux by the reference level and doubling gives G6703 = 2.00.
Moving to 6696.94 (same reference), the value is 2.01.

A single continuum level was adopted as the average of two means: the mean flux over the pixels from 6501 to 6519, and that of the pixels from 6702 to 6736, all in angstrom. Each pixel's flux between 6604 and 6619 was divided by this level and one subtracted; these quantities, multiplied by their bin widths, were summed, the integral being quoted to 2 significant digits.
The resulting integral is 0.19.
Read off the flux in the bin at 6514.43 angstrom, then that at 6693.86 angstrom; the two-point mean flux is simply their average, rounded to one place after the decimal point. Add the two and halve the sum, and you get 10.4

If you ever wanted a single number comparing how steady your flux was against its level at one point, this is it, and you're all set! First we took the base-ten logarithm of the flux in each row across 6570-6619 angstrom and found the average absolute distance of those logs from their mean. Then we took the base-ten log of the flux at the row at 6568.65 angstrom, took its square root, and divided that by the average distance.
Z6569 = 183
